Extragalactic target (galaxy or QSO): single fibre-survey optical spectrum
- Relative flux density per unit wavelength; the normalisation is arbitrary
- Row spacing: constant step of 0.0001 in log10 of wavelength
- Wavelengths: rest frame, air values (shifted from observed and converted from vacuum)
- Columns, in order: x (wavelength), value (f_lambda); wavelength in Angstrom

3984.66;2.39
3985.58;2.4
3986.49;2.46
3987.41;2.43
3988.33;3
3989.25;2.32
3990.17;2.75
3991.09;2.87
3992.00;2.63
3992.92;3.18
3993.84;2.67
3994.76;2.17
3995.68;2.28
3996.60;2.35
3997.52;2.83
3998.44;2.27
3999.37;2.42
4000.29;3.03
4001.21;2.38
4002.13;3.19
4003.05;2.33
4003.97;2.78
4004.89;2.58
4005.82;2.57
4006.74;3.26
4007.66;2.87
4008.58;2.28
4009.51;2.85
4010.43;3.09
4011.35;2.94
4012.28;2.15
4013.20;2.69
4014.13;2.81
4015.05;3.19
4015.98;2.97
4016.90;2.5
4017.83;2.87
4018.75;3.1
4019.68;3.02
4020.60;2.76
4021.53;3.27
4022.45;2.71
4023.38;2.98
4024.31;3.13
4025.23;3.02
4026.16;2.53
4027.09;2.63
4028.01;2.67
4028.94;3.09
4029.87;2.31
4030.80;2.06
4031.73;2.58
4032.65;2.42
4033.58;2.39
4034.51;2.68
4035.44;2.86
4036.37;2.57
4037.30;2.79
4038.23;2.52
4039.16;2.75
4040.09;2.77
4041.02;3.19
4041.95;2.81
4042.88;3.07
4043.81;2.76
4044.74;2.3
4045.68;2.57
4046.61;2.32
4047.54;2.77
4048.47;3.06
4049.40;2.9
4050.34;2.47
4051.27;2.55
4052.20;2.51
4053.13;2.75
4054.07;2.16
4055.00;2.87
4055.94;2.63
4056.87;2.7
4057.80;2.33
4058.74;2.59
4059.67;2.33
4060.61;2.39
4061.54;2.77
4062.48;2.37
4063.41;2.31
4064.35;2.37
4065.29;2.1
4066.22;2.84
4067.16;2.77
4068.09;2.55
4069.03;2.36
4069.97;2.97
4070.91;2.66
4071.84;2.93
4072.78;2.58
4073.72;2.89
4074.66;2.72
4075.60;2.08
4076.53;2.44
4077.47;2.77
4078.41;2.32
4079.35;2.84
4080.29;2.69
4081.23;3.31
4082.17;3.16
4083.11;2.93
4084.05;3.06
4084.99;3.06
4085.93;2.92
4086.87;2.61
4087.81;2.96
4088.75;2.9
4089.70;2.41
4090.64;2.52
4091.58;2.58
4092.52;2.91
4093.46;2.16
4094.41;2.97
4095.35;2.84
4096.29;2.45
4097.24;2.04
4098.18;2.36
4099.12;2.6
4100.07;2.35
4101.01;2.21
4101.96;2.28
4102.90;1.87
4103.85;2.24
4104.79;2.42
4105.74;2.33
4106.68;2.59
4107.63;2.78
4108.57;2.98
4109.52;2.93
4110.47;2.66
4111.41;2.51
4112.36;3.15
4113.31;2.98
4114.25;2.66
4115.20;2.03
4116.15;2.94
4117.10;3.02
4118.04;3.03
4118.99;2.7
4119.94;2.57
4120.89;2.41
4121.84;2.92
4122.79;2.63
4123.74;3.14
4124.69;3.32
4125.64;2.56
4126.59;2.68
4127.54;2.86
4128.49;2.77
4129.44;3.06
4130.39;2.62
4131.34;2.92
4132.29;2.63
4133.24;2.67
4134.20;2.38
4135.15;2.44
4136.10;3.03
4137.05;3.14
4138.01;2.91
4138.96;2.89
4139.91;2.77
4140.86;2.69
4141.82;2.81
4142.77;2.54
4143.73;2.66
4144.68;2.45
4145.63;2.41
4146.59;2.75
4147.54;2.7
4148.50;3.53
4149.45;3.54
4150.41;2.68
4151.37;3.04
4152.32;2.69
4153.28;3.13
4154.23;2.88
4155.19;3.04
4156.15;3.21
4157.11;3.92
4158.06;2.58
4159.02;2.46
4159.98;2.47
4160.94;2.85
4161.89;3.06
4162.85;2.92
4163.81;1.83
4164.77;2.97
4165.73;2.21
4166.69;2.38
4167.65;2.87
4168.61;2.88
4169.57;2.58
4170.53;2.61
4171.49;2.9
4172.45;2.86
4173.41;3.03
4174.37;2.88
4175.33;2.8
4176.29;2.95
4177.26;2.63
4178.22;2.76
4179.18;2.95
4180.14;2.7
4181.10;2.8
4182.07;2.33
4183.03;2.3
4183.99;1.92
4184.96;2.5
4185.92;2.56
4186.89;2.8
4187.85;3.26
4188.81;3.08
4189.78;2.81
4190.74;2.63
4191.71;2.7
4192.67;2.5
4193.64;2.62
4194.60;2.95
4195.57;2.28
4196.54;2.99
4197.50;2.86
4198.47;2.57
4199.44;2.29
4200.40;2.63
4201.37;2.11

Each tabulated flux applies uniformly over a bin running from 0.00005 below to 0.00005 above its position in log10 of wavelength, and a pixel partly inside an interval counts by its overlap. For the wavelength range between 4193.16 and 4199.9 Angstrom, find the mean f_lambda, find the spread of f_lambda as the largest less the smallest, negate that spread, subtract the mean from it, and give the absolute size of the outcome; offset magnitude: 3.4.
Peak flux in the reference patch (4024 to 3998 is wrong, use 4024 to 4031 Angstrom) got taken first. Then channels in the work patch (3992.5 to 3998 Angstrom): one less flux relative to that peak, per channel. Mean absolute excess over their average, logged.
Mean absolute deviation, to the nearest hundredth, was 0.10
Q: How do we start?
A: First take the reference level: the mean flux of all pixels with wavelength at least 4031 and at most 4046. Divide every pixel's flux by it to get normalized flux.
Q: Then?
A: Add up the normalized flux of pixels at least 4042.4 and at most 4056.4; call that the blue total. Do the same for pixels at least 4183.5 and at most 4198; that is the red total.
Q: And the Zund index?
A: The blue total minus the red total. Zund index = -0.3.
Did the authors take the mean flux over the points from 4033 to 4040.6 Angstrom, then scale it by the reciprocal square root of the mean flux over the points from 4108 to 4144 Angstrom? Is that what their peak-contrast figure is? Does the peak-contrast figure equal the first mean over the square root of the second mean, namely 1.60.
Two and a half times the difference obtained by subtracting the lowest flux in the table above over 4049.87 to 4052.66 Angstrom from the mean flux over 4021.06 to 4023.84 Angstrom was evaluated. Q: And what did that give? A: 1.3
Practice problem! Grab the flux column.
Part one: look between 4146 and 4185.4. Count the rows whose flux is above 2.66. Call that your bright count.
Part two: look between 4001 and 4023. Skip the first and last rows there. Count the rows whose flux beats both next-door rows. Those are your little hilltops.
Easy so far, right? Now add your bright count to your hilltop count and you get 35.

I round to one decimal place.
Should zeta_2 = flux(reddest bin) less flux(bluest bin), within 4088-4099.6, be -0.3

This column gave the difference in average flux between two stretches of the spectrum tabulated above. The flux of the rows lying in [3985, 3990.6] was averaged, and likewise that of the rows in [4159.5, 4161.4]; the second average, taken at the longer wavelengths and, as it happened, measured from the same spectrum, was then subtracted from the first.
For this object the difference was -0.10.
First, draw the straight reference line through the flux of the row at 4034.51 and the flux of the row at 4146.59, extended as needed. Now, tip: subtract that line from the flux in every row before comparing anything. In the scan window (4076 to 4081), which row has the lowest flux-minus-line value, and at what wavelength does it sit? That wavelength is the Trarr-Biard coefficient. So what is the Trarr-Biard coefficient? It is 4078.41 Angstrom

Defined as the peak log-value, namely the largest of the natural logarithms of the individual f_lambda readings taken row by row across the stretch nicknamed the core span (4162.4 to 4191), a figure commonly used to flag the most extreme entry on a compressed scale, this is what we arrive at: 1.18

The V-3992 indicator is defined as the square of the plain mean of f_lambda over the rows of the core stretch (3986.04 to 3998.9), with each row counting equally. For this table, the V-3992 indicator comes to 6.7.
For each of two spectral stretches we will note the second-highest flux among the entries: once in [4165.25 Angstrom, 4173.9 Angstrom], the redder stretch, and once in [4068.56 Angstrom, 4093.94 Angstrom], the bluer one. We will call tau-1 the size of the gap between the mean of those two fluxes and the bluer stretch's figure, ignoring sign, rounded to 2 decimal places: 0.13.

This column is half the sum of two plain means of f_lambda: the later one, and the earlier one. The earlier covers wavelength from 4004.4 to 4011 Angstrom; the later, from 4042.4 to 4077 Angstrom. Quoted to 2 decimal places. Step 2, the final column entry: 2.69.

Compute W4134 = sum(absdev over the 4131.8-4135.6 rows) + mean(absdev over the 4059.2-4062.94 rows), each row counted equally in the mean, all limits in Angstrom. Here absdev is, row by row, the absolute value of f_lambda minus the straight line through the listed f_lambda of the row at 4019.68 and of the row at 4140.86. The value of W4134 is 1.16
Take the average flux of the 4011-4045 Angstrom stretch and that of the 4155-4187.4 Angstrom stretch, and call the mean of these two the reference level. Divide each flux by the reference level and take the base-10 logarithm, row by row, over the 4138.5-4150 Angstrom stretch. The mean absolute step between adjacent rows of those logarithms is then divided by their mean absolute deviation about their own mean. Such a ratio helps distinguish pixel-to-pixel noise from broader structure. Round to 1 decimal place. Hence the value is 0.8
